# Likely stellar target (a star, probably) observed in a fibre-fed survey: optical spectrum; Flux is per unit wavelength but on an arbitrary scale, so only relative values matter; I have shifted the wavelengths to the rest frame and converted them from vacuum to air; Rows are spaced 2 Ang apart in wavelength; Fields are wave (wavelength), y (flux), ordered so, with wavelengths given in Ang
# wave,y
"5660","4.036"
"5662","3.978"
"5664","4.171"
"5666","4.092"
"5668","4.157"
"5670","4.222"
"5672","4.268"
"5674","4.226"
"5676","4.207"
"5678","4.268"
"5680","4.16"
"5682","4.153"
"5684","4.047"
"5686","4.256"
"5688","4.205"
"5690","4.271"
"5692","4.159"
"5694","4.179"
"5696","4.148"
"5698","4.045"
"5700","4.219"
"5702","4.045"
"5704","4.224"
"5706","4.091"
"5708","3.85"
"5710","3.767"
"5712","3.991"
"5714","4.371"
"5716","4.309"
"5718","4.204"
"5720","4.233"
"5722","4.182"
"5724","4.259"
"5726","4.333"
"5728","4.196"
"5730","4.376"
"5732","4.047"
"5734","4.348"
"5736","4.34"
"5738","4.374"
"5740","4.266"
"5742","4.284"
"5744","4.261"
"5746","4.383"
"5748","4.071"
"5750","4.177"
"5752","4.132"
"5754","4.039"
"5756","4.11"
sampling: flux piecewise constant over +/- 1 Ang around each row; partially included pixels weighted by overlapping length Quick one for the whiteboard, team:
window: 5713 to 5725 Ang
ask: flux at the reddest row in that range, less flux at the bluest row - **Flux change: -0.11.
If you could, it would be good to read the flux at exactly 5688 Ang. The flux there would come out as 4.205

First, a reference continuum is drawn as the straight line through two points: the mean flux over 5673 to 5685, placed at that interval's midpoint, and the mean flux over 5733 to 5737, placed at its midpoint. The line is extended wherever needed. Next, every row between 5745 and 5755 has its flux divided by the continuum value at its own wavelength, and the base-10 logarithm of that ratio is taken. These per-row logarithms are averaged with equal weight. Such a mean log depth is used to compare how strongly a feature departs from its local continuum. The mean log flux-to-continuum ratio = -0.023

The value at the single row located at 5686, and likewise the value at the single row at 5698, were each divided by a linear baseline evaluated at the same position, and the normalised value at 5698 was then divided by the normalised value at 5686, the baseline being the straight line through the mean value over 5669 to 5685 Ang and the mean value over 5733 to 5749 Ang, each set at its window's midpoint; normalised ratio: 0.95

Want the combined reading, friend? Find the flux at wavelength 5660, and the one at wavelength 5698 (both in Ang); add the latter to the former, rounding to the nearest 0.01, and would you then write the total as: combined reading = 8.08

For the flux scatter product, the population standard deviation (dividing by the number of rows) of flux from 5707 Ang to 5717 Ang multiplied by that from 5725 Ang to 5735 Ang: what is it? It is 0.030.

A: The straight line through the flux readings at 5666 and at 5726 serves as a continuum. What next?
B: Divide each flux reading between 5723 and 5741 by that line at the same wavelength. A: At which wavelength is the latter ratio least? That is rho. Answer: 5732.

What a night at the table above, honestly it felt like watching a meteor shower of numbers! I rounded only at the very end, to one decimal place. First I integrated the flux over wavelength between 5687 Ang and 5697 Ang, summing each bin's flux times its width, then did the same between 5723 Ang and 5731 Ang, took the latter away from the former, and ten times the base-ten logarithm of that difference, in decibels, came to 8.8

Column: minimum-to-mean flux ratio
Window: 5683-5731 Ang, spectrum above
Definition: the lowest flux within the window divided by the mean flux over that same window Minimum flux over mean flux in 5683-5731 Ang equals 0.90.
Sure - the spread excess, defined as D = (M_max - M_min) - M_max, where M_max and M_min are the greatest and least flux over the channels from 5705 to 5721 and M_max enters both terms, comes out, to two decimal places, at -3.77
